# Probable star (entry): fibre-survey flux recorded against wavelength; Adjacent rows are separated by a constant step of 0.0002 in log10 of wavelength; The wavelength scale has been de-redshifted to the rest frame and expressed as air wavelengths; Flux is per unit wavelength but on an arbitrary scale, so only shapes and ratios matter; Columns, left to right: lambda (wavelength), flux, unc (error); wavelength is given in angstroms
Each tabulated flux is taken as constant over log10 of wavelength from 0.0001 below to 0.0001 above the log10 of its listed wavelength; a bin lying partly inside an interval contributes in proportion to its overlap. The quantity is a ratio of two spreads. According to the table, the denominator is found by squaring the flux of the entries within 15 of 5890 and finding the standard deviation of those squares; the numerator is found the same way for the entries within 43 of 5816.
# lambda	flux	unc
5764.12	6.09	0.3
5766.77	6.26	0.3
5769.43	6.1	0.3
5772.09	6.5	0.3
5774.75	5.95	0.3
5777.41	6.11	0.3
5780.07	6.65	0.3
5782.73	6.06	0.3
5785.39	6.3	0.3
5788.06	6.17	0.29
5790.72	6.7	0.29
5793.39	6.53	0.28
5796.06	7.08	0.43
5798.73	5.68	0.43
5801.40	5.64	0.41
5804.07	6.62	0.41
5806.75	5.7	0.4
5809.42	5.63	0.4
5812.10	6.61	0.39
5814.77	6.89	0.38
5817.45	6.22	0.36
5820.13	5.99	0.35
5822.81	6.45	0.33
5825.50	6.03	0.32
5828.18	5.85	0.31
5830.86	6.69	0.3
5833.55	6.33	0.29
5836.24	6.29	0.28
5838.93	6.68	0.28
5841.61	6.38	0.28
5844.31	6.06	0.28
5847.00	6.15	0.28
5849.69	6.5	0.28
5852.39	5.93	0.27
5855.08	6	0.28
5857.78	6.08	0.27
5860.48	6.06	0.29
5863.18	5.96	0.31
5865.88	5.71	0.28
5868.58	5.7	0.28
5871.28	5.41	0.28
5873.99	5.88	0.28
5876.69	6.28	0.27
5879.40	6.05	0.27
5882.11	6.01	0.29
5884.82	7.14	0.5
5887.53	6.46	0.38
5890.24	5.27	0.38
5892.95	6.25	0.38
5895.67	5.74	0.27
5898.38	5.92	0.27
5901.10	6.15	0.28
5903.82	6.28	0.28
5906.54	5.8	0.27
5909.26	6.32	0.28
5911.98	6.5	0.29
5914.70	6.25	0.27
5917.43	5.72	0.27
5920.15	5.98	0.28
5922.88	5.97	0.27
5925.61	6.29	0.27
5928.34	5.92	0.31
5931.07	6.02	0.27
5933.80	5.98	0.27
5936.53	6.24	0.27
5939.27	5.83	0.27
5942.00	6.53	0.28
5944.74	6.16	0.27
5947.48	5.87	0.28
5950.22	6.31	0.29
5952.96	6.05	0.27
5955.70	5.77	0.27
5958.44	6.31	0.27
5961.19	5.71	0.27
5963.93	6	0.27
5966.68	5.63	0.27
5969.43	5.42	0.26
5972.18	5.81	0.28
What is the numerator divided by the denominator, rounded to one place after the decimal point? 0.8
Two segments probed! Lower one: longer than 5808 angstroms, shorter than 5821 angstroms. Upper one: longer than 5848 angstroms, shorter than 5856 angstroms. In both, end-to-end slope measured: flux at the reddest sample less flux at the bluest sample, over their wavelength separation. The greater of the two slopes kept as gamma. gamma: 0.034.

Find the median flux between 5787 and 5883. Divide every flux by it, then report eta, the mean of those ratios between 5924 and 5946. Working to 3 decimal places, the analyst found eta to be 1.008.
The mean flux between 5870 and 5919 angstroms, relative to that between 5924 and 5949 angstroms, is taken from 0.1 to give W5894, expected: -0.898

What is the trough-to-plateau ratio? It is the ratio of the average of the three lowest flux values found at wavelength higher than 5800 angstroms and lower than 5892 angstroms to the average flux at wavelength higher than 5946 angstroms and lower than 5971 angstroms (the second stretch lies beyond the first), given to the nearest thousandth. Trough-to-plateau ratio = 0.922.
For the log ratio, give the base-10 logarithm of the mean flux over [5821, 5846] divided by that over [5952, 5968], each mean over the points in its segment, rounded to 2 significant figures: 0.028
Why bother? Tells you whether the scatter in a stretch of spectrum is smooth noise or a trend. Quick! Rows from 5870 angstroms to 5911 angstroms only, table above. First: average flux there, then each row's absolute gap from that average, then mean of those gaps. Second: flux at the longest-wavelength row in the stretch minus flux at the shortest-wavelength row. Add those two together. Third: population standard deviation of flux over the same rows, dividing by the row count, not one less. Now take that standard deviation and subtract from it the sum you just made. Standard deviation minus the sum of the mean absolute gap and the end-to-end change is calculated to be -0.80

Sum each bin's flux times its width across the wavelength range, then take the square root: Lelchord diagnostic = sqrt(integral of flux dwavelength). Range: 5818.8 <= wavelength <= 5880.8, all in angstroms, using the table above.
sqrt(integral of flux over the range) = 19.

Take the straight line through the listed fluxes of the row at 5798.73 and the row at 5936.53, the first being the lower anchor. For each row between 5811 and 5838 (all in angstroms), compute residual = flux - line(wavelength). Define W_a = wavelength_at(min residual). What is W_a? 5828.18 angstroms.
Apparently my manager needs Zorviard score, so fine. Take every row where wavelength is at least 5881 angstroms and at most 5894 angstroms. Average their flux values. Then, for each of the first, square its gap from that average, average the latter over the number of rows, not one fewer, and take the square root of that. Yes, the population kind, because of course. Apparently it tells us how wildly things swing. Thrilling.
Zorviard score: 0.61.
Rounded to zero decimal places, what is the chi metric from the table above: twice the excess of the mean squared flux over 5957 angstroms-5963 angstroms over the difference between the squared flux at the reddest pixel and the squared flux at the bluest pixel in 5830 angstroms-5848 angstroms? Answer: 86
